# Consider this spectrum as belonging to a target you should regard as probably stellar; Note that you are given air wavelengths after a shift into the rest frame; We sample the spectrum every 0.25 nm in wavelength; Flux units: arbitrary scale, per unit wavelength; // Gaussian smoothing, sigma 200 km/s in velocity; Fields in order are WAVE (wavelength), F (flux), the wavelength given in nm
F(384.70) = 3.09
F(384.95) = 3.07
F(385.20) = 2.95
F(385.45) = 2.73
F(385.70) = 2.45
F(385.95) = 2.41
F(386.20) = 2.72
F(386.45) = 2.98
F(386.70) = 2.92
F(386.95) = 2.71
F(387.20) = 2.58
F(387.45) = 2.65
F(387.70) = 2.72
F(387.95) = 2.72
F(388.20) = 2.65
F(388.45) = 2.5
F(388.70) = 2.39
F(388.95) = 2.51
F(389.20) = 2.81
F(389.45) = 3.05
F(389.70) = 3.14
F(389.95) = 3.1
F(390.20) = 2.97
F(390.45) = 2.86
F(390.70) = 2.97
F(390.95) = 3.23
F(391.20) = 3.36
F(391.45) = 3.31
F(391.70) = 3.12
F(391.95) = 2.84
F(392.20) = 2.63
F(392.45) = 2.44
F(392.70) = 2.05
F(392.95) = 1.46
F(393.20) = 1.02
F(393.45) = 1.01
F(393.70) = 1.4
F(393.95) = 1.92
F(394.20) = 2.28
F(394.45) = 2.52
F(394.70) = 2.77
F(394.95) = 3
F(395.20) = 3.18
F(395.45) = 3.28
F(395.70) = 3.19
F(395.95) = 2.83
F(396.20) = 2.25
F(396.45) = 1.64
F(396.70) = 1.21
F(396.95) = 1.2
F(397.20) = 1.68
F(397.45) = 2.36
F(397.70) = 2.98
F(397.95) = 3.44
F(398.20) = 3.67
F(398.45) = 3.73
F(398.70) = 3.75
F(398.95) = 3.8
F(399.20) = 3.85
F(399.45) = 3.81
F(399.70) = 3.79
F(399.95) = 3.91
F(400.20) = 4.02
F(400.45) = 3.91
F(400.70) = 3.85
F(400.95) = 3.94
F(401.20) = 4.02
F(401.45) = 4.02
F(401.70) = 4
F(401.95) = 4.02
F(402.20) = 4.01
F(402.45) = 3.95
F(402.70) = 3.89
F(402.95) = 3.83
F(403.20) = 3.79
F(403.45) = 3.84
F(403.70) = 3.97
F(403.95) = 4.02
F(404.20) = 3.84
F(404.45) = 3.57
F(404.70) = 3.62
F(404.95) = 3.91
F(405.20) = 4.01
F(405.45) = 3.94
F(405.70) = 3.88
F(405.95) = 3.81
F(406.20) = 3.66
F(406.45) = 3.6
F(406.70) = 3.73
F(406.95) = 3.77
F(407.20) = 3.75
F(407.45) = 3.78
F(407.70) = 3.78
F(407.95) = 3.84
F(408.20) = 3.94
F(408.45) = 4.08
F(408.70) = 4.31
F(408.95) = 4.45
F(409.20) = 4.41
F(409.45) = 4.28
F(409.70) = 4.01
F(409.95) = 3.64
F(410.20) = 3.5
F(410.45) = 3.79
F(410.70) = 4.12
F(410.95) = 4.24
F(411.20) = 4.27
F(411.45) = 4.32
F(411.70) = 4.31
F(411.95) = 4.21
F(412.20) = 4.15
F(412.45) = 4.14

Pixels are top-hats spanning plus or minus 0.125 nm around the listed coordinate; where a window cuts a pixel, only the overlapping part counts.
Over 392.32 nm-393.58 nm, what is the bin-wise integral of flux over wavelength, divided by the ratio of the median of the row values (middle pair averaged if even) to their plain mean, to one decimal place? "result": 2.2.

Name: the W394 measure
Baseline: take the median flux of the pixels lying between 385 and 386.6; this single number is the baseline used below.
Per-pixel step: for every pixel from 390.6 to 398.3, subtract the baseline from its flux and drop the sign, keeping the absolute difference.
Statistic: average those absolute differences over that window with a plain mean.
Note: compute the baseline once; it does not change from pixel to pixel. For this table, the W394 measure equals 0.67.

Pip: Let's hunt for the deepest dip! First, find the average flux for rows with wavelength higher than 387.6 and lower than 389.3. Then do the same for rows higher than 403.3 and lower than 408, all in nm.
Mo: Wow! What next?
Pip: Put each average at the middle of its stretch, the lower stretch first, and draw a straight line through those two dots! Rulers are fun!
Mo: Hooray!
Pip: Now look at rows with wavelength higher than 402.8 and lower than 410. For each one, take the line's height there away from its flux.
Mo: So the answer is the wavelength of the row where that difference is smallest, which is 409.95 nm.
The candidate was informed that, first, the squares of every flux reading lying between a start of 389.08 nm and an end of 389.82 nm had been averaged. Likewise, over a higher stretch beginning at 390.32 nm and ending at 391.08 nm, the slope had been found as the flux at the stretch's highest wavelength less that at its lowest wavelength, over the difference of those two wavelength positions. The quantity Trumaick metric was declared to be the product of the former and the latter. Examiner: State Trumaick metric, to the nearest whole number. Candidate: 7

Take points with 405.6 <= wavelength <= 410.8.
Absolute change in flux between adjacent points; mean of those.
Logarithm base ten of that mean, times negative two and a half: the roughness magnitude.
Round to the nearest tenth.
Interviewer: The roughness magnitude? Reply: 2.2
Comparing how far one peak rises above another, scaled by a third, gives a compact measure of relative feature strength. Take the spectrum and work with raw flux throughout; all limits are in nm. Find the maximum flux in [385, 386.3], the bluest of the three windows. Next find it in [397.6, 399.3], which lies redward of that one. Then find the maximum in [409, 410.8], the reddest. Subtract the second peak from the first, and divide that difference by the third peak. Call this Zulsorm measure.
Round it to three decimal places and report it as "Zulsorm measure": -0.204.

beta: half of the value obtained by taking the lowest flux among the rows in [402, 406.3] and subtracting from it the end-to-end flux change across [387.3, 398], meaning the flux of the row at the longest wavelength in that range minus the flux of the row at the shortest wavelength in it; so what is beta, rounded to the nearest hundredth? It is 1.39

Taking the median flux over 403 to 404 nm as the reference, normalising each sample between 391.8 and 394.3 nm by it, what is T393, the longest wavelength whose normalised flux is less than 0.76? 394.20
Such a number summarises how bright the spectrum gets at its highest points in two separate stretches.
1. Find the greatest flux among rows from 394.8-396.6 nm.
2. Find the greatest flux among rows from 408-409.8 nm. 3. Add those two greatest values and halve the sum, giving 3.9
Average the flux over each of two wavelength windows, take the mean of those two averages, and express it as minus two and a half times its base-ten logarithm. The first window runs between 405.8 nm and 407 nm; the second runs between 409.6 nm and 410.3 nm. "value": -1.42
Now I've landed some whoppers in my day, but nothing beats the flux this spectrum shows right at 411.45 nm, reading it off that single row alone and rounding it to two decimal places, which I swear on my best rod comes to 4.32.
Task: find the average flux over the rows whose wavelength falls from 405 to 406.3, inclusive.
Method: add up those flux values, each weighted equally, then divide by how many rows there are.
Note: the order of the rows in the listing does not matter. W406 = 3.9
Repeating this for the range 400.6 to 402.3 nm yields 4.0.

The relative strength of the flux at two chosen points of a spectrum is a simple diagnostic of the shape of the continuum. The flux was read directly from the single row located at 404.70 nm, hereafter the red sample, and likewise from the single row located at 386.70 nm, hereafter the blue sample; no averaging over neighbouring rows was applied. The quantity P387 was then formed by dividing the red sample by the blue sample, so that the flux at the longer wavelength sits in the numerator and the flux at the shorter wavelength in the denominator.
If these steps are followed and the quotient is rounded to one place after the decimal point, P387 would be 1.2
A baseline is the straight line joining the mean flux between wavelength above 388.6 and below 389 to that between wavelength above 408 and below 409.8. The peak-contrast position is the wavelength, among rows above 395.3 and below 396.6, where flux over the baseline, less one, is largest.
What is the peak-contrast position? 395.45 nm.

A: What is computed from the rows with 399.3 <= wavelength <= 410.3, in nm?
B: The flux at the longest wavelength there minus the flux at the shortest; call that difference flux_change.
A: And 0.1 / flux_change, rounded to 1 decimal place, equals -0.3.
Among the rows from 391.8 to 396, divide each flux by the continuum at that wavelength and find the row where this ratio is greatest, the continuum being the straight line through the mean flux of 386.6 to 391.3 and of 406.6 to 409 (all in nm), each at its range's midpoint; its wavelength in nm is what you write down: 395.45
